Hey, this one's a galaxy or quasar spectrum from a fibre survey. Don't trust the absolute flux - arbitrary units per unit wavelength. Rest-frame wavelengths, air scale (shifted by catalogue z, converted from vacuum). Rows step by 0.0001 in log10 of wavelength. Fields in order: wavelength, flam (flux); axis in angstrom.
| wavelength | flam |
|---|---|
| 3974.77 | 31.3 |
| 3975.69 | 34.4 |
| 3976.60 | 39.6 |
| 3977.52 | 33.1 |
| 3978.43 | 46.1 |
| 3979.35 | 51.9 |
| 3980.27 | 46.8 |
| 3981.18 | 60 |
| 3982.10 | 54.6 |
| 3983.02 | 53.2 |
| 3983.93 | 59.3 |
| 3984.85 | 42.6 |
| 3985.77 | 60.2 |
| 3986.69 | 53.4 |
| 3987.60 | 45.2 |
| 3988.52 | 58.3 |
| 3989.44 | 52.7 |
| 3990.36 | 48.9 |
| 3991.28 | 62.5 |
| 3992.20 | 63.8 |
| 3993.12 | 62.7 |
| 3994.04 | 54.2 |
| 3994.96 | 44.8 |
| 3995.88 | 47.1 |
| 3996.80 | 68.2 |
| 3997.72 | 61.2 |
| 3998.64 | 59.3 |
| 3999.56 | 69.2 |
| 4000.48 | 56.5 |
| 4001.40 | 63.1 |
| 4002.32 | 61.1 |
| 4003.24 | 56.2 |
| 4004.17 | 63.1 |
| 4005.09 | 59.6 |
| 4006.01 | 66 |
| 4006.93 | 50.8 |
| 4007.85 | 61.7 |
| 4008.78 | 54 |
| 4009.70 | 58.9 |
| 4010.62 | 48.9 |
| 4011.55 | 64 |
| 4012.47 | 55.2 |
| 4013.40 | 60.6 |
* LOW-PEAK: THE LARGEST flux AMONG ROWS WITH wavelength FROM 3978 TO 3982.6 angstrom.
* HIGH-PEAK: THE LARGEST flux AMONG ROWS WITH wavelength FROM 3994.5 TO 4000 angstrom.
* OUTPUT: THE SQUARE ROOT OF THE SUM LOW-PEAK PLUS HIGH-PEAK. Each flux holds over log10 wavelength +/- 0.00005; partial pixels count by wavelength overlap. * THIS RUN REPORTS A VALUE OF 11.4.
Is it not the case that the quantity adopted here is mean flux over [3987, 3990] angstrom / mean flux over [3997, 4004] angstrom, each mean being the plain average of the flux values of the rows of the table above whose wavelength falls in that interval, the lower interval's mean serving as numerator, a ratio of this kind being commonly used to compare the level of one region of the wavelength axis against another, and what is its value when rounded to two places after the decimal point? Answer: 0.85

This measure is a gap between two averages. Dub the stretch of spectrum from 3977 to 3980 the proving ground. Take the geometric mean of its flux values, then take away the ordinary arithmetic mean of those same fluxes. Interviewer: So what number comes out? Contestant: -0.8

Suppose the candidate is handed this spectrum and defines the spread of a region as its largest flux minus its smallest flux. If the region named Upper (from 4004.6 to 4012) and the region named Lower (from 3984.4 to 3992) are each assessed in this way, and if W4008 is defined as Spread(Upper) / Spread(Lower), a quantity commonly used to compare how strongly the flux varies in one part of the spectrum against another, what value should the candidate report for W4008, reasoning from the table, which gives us 0.86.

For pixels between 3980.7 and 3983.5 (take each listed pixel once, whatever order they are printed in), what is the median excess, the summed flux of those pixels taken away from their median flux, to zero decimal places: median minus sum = -113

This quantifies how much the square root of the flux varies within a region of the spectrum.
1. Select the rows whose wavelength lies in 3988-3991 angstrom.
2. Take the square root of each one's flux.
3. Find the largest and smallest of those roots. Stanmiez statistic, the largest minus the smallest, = 0.64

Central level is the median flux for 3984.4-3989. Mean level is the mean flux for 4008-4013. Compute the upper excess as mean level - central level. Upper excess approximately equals 3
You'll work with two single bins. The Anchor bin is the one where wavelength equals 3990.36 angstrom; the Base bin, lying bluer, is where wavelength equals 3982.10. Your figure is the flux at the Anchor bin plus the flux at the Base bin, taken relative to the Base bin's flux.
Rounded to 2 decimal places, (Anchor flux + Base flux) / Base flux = 1.90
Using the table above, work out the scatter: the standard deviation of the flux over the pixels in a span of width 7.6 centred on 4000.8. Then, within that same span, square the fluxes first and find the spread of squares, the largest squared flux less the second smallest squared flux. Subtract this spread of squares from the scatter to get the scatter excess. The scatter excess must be -1592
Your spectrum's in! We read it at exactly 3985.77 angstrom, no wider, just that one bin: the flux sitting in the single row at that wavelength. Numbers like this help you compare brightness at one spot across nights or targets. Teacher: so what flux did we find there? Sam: 60.2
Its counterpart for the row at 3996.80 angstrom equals 68.2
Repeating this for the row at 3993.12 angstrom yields 62.7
